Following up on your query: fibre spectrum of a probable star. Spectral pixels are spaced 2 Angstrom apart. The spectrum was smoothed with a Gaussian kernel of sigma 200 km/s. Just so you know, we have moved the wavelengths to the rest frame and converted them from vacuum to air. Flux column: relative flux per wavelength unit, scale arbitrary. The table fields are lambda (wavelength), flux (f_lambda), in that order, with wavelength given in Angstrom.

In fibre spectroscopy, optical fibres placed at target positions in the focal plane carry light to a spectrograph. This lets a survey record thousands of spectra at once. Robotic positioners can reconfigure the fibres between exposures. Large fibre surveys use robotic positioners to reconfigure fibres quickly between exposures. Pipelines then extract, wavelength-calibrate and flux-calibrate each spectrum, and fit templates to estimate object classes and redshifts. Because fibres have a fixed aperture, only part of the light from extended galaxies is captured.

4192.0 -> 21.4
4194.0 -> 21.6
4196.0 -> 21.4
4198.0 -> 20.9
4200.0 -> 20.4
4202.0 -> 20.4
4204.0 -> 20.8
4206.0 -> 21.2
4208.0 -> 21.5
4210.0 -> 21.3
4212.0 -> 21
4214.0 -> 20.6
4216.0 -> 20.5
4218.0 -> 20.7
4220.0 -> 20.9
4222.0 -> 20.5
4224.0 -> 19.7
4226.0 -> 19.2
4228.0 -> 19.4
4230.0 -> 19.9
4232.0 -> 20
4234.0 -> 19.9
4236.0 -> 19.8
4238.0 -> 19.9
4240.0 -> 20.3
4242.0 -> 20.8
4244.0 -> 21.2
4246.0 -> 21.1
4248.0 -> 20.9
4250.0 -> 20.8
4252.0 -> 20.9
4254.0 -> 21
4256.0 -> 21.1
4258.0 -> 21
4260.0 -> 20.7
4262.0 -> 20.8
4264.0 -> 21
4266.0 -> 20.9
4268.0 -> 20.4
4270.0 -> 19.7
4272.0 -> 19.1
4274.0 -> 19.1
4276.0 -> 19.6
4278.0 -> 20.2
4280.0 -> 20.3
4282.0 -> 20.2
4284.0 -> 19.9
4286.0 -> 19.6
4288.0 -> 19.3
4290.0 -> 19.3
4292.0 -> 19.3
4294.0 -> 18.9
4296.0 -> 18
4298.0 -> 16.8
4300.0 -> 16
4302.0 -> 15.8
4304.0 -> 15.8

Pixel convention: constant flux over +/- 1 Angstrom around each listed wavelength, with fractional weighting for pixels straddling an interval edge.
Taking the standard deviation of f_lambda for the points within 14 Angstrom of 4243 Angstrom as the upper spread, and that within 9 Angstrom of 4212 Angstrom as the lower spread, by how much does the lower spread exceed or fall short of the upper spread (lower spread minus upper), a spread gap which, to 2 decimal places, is -0.20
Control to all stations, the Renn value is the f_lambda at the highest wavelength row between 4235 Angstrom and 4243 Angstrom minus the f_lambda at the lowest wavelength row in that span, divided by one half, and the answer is 2.0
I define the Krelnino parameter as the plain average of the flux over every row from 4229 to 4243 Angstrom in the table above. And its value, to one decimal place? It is 20.1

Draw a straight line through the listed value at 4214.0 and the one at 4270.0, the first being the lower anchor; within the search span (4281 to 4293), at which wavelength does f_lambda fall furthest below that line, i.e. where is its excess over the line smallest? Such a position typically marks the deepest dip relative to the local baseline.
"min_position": 4288.0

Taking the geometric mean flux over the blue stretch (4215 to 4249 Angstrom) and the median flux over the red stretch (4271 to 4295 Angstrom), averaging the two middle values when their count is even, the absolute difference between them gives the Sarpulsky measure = 0.8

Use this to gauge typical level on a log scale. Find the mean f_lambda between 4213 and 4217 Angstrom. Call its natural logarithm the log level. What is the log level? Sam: 3.02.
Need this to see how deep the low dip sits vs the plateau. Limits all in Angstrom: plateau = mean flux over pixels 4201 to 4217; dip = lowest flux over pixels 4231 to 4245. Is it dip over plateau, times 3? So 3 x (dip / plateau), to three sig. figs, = 2.84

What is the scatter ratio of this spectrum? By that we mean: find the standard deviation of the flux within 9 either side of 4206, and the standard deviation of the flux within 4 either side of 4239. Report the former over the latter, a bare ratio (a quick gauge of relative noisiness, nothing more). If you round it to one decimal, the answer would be 0.9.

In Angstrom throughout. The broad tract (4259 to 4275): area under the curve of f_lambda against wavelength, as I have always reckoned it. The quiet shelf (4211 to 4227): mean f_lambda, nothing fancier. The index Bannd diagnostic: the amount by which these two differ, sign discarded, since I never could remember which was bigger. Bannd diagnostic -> 303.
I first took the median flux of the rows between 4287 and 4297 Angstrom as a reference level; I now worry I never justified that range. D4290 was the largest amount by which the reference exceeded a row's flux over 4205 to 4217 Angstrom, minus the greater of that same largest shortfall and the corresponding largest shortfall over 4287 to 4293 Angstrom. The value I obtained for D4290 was -1.2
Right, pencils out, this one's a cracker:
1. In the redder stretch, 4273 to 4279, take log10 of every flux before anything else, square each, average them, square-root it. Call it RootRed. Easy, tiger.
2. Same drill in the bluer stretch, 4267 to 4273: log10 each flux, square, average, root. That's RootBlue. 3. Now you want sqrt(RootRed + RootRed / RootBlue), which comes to 1.51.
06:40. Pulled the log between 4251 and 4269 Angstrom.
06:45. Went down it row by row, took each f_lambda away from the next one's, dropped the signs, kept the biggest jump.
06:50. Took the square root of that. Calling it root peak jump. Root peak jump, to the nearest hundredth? 0.71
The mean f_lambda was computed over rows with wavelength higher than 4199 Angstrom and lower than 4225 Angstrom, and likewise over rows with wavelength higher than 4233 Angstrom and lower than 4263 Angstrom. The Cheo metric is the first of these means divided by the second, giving 1.00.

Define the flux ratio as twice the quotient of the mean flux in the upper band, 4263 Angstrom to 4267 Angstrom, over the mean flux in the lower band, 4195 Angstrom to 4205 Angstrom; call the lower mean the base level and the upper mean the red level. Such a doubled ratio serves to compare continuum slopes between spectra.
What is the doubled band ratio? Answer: 2.02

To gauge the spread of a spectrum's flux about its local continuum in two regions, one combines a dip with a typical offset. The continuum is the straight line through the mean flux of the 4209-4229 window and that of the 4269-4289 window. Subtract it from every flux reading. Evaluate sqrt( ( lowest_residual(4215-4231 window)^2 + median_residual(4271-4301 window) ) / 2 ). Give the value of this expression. 0.68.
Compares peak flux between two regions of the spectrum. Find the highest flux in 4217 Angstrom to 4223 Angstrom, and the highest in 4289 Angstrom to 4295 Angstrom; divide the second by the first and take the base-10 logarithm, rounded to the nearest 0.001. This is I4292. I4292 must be -0.035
